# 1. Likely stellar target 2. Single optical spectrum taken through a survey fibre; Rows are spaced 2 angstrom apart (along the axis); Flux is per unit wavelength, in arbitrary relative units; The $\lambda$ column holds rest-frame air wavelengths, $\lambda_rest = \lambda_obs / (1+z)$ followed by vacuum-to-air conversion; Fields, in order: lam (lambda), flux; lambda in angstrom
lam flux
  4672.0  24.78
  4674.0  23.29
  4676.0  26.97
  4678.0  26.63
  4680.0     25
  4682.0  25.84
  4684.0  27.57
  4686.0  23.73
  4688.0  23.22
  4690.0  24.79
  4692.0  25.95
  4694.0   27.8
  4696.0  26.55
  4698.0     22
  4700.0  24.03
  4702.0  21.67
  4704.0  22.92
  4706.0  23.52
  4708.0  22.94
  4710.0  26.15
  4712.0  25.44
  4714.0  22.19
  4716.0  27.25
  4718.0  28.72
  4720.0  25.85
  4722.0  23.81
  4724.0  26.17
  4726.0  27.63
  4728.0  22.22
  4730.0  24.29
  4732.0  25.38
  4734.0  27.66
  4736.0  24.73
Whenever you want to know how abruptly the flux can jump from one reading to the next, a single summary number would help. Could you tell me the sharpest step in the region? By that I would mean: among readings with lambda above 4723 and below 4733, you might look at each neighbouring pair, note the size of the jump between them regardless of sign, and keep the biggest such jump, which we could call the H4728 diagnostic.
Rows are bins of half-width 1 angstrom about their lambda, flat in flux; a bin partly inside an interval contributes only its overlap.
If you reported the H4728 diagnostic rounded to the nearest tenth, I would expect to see 5.4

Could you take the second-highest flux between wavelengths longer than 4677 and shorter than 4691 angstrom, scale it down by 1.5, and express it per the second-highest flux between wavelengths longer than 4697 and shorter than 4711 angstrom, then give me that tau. 0.739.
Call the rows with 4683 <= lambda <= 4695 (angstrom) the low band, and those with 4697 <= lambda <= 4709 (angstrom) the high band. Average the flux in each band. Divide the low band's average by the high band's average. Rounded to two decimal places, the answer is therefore 1.12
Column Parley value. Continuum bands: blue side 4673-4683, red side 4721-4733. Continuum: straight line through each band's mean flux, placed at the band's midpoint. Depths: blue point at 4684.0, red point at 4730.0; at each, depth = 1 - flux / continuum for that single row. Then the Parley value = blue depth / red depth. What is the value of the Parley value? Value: -3.5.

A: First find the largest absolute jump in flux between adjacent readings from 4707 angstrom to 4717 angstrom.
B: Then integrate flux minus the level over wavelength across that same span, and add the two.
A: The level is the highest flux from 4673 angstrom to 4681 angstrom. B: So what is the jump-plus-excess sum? -16.7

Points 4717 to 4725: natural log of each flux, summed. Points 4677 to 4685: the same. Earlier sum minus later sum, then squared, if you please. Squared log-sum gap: 0.00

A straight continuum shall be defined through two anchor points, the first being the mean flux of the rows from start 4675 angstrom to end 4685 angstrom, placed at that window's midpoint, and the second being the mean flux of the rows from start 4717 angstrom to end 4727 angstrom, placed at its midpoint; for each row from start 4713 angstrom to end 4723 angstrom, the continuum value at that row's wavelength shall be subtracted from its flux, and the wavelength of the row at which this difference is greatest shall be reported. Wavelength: 4718.0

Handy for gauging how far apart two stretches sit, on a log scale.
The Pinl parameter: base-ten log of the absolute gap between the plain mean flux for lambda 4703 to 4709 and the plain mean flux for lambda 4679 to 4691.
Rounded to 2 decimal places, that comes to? 0.28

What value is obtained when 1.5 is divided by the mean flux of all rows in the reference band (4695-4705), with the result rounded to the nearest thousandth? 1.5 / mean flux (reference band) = 0.064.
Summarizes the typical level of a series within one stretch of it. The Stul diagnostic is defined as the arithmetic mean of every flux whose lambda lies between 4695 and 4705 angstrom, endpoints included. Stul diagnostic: 23.4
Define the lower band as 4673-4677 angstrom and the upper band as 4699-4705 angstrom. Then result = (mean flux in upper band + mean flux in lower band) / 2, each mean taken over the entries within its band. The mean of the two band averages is 24.0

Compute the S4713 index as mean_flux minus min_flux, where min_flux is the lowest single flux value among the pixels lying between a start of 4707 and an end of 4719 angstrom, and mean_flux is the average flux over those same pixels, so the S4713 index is 3.3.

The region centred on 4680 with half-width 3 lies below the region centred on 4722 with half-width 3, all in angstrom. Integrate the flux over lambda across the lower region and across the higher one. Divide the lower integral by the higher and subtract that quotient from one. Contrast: -0.02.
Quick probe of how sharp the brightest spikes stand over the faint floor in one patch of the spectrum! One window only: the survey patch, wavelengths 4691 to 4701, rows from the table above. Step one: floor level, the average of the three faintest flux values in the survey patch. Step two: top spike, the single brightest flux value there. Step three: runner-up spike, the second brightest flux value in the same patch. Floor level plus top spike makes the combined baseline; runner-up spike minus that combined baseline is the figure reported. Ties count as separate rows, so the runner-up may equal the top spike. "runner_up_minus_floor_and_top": -25.2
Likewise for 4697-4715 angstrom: -22.7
